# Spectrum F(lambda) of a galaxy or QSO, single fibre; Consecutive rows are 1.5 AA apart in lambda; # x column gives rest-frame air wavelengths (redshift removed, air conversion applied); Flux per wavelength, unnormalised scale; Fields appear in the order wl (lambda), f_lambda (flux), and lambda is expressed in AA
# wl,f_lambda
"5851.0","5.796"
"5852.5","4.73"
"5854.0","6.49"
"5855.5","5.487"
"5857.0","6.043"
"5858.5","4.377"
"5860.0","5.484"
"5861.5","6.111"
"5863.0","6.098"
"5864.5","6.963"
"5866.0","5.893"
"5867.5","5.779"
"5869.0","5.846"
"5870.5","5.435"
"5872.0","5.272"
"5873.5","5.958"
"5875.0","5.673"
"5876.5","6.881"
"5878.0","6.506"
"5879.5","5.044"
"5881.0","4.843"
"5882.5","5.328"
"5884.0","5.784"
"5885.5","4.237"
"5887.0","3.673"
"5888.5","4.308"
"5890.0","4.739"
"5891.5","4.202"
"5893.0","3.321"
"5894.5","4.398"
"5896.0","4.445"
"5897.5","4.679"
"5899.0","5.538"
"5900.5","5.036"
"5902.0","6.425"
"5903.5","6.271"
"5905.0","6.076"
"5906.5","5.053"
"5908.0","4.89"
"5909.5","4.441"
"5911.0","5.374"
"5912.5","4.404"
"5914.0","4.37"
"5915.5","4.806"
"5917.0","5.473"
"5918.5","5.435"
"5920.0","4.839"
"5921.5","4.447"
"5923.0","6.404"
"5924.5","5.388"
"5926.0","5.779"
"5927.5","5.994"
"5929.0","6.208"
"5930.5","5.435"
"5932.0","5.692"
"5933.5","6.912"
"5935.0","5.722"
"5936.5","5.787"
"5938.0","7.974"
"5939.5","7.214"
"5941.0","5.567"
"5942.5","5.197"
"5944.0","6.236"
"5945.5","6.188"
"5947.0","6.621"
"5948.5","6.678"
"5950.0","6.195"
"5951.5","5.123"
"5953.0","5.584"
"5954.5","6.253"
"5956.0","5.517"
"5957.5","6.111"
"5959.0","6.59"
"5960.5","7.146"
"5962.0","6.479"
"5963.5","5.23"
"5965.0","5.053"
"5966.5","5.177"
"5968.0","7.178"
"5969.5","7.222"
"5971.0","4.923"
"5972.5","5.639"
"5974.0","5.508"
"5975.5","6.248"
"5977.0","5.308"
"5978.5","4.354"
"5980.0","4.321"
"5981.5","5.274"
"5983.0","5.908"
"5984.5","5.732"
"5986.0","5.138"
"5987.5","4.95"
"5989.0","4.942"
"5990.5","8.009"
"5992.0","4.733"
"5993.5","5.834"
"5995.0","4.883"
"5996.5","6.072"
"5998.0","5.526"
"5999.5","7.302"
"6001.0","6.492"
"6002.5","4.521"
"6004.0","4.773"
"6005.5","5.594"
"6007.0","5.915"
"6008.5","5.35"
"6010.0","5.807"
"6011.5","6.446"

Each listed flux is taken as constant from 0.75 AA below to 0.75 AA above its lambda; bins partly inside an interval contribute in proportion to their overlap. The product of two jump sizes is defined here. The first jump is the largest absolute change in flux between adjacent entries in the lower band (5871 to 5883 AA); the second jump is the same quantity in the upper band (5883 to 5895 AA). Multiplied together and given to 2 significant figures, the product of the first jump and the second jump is 2.3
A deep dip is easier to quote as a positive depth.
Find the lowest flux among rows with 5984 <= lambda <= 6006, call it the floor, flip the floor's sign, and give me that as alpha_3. -4.52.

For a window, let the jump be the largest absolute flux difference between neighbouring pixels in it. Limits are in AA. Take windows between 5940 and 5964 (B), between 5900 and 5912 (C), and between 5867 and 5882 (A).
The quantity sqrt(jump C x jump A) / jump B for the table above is 1.1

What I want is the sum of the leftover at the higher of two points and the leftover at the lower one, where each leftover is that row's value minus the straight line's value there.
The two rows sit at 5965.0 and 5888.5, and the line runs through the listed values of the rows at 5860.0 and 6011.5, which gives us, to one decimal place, -2.5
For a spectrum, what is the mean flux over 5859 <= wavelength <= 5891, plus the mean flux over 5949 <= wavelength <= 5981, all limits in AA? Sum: 11.3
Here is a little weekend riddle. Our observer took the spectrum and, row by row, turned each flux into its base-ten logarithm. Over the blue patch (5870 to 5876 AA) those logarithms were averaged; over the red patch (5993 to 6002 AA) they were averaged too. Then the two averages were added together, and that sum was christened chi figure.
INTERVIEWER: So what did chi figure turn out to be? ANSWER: 1.52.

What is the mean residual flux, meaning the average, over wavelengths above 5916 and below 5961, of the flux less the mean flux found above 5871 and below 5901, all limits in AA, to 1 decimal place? 1.0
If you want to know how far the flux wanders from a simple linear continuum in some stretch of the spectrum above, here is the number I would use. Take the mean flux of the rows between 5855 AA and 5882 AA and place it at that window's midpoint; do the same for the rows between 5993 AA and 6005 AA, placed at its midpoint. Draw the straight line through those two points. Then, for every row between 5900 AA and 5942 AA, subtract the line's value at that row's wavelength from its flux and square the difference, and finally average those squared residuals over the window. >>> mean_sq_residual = 0.8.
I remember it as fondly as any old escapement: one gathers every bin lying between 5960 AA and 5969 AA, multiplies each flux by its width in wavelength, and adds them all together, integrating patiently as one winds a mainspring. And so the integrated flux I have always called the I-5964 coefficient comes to 54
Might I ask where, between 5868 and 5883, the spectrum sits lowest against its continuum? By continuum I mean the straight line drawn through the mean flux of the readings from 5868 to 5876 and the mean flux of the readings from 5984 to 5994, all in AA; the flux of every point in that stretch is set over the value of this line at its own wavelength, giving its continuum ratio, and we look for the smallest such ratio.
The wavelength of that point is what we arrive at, 5881.0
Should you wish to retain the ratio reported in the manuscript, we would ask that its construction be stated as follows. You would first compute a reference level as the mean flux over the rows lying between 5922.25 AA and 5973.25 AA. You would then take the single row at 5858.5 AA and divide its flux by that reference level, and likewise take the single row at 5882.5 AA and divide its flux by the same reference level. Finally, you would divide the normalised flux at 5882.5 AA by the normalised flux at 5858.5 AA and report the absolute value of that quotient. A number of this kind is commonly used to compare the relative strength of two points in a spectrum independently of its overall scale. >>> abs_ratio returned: 1.22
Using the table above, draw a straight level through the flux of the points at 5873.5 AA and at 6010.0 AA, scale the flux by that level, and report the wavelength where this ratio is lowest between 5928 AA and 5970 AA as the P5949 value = 5965.0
